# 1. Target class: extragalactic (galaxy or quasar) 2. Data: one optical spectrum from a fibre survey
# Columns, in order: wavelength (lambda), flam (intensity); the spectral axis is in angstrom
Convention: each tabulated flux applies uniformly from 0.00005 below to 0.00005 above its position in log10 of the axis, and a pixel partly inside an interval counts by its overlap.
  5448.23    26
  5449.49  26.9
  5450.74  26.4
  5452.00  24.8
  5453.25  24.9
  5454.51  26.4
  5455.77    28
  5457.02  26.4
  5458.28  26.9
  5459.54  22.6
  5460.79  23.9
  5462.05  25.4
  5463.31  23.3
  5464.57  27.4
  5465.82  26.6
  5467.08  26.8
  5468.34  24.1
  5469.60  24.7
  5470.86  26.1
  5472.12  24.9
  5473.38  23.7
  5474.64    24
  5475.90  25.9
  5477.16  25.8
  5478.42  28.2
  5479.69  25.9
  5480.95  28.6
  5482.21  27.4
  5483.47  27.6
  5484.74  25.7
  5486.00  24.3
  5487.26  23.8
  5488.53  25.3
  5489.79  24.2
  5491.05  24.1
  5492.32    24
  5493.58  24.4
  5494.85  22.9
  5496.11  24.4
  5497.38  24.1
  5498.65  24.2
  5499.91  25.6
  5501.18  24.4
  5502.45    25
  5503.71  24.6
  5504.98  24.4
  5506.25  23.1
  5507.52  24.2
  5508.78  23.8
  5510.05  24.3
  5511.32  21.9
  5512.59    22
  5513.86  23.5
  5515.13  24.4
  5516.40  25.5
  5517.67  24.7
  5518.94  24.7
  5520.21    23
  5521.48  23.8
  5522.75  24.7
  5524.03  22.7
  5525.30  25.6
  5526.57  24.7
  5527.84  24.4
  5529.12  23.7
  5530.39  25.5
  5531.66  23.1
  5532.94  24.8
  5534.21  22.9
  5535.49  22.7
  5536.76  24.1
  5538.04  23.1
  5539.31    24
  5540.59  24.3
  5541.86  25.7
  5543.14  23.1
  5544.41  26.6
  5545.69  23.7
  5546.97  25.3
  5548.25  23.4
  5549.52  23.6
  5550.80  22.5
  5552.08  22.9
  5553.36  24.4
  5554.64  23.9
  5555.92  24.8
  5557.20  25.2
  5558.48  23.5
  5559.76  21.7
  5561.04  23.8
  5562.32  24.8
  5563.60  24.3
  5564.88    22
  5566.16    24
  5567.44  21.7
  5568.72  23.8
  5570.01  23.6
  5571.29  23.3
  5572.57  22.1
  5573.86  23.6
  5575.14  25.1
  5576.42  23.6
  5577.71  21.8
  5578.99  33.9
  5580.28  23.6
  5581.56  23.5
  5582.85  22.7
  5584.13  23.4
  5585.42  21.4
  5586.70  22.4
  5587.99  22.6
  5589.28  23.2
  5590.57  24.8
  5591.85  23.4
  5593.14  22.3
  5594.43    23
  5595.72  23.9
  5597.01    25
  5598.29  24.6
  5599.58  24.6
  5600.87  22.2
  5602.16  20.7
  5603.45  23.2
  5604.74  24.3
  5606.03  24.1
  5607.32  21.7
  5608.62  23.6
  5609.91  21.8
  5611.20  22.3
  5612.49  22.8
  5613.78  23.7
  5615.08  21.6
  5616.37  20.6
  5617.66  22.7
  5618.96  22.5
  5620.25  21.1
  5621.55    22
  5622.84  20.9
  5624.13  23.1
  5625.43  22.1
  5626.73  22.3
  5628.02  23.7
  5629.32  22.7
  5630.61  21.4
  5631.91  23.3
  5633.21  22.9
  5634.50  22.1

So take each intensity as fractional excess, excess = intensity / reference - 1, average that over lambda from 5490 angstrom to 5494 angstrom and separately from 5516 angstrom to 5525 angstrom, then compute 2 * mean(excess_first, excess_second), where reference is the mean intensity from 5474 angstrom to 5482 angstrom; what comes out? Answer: -0.17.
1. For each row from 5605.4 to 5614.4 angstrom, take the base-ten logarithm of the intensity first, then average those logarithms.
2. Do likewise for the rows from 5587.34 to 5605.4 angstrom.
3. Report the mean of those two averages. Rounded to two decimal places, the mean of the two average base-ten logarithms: 1.36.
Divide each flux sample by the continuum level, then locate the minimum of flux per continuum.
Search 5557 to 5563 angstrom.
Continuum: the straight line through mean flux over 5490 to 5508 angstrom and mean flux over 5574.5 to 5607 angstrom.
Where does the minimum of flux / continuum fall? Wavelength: 5559.76 angstrom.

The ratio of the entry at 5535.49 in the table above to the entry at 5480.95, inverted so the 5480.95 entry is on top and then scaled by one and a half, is 1.89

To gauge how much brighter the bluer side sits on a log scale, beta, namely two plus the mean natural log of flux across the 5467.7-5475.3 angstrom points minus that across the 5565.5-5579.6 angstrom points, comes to 2.02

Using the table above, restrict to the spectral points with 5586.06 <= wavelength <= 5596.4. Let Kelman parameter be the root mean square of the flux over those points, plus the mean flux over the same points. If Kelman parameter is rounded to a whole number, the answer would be 46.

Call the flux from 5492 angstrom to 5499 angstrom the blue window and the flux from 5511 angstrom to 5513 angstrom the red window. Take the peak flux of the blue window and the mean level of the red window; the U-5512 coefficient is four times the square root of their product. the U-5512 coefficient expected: 93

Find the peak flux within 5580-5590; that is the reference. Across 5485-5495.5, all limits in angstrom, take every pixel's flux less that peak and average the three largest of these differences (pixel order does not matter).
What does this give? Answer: 1.1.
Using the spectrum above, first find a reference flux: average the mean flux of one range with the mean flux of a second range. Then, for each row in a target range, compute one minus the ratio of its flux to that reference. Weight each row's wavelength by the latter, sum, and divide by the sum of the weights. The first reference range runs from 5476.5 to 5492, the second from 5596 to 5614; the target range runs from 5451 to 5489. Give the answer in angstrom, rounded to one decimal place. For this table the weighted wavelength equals 5471.5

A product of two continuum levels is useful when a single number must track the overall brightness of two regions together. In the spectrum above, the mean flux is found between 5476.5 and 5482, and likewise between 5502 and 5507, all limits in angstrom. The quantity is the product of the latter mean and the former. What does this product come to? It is 658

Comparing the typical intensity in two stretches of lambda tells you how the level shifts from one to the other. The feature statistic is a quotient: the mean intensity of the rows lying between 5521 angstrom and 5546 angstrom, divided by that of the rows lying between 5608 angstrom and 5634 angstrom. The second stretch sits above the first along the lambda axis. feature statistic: 1.08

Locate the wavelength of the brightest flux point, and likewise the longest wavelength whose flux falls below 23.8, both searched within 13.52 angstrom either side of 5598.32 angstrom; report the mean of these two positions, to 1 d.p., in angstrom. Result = 5604.1 angstrom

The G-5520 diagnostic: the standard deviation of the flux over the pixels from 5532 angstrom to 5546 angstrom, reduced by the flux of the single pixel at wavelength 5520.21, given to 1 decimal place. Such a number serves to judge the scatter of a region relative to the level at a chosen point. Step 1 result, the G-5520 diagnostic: -21.8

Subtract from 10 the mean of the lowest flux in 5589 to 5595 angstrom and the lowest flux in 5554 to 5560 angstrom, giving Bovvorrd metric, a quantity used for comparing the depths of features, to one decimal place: -12.0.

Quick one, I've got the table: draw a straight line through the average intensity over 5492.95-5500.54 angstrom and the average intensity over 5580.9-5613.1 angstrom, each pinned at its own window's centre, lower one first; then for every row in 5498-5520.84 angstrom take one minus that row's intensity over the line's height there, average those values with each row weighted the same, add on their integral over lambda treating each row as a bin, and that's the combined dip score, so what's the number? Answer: 0.05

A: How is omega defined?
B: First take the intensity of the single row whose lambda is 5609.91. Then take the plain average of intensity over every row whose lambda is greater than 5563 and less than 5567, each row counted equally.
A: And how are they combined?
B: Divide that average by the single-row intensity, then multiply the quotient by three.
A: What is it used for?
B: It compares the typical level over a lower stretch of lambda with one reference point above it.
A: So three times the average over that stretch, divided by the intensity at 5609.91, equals 3.22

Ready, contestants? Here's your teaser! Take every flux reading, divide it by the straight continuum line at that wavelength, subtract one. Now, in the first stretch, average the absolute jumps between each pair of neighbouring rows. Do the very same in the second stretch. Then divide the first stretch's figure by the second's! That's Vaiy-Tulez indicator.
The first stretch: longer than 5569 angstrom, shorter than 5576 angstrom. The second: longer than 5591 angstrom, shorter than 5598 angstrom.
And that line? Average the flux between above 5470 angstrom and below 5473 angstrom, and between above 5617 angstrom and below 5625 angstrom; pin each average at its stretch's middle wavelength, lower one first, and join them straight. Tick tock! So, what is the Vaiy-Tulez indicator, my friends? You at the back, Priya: 1.1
